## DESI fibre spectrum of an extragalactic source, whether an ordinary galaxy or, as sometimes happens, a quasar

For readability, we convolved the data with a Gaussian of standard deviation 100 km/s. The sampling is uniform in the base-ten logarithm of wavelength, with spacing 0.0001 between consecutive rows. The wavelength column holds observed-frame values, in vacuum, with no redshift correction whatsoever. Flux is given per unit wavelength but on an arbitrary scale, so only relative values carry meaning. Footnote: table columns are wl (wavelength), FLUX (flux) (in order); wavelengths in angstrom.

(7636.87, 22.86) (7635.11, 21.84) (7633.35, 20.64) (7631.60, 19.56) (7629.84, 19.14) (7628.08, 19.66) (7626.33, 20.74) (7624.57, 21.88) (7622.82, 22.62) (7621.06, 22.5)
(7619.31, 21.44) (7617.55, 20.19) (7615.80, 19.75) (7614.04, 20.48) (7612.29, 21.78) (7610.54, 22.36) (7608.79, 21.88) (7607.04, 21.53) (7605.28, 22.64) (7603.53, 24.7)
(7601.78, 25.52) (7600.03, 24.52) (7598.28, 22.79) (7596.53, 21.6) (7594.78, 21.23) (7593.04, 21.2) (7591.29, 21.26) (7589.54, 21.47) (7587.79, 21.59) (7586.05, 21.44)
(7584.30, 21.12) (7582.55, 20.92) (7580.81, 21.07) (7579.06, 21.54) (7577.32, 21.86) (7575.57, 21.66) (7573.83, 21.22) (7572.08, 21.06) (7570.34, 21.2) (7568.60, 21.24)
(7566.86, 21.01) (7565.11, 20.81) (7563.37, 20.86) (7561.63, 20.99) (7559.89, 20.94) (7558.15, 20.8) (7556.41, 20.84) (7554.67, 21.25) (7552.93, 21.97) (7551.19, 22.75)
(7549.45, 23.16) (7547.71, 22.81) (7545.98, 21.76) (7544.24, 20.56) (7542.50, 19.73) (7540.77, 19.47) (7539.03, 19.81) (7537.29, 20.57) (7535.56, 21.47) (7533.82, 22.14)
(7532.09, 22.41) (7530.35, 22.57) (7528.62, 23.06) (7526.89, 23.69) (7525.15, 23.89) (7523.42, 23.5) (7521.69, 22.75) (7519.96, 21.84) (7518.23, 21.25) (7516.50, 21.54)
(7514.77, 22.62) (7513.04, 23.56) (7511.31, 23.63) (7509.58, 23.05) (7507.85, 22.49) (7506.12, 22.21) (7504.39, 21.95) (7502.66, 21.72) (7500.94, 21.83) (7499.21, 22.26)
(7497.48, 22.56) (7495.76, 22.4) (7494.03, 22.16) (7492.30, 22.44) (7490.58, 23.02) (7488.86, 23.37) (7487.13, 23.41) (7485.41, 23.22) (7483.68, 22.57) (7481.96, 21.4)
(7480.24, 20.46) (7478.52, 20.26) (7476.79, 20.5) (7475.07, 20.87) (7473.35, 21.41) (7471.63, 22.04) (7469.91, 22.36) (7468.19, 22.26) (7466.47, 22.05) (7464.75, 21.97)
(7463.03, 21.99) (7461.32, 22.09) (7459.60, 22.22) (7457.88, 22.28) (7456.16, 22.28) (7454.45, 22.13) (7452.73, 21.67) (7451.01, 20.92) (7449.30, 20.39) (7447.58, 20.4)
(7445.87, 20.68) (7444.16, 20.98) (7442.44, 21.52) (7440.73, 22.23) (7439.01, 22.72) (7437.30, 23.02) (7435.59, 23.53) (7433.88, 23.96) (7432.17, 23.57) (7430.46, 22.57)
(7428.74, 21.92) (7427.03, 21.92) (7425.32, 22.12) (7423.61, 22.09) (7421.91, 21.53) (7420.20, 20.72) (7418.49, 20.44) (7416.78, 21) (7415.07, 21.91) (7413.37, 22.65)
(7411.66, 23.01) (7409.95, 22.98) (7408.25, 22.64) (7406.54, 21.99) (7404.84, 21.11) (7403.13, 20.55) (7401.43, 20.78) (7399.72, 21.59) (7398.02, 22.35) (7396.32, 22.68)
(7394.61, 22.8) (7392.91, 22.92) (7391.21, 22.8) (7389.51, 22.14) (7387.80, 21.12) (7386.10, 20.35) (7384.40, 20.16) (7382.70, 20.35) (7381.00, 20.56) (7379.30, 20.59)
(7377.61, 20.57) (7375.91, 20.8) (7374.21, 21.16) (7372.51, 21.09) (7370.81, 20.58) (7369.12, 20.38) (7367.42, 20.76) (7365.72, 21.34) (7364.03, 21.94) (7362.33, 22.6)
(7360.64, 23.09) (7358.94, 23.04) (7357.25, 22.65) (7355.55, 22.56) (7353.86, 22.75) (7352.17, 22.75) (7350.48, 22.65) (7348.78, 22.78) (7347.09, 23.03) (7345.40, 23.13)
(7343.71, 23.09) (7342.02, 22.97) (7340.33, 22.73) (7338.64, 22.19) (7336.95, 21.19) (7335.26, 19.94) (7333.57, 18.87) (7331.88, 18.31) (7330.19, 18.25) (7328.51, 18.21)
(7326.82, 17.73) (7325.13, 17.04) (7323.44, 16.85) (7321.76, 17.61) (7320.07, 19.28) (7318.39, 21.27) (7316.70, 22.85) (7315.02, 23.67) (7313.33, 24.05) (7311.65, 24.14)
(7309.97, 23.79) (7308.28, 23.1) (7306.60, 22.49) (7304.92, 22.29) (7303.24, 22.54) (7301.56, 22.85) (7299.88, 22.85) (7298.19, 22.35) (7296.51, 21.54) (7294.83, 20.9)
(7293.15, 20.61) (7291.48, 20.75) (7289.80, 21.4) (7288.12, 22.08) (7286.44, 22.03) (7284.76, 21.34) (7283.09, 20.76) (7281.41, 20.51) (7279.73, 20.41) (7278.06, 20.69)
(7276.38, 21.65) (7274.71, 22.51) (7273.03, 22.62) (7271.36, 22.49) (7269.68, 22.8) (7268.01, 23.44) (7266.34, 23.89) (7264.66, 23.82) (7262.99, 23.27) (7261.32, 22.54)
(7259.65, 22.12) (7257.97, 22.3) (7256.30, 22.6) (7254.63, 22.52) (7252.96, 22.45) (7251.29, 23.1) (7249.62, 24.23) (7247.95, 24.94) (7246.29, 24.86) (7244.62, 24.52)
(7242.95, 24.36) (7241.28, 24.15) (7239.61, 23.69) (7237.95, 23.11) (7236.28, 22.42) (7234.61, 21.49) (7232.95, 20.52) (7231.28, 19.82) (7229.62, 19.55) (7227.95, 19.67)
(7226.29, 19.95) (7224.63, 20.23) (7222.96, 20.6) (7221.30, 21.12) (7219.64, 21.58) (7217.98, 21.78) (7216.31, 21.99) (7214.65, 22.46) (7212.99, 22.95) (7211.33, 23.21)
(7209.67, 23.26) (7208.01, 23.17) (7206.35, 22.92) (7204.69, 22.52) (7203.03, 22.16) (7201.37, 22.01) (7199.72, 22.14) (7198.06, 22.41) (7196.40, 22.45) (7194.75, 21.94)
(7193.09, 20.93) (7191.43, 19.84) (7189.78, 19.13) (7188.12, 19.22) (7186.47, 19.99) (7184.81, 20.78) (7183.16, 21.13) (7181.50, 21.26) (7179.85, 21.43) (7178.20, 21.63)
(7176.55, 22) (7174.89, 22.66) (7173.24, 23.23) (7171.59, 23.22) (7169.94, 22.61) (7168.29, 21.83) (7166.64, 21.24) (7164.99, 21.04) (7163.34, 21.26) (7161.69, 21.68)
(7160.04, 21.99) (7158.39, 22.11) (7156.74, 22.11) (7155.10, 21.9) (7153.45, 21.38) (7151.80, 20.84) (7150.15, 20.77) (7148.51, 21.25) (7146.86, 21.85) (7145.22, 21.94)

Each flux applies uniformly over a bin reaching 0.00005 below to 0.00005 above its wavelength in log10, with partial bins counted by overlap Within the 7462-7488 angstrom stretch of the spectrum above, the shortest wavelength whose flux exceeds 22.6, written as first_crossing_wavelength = 7485.41 angstrom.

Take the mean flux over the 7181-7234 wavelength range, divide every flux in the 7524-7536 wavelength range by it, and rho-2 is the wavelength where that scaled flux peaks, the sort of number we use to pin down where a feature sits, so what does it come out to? 7525.15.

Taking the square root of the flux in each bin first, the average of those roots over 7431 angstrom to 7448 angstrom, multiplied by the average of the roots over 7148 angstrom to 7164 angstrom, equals 21.9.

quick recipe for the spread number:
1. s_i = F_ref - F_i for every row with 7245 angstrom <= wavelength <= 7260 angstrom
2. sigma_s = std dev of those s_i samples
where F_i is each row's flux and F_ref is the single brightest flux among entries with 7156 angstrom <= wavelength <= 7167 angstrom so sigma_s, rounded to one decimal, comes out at 1.1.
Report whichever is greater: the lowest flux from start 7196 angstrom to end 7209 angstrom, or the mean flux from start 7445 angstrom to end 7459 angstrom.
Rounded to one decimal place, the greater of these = 22.0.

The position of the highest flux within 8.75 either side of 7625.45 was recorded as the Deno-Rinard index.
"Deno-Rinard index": 7622.82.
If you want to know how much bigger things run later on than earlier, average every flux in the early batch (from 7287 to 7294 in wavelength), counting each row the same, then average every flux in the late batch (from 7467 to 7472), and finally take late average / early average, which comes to 1.05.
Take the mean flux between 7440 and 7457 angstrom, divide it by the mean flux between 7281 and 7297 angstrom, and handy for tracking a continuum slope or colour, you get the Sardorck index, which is 1.01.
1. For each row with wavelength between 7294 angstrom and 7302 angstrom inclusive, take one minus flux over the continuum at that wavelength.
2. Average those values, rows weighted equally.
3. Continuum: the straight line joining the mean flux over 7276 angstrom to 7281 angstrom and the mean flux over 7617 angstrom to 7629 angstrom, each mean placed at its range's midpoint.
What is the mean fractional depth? -0.06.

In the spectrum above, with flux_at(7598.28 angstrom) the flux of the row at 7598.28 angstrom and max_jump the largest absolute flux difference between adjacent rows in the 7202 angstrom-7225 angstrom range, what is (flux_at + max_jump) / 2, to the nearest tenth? 11.7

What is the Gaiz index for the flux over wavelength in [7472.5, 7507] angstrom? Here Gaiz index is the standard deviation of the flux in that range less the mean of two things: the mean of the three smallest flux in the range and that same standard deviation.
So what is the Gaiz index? -9.7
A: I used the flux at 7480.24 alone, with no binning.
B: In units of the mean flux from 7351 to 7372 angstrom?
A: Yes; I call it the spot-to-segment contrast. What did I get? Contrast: 0.93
